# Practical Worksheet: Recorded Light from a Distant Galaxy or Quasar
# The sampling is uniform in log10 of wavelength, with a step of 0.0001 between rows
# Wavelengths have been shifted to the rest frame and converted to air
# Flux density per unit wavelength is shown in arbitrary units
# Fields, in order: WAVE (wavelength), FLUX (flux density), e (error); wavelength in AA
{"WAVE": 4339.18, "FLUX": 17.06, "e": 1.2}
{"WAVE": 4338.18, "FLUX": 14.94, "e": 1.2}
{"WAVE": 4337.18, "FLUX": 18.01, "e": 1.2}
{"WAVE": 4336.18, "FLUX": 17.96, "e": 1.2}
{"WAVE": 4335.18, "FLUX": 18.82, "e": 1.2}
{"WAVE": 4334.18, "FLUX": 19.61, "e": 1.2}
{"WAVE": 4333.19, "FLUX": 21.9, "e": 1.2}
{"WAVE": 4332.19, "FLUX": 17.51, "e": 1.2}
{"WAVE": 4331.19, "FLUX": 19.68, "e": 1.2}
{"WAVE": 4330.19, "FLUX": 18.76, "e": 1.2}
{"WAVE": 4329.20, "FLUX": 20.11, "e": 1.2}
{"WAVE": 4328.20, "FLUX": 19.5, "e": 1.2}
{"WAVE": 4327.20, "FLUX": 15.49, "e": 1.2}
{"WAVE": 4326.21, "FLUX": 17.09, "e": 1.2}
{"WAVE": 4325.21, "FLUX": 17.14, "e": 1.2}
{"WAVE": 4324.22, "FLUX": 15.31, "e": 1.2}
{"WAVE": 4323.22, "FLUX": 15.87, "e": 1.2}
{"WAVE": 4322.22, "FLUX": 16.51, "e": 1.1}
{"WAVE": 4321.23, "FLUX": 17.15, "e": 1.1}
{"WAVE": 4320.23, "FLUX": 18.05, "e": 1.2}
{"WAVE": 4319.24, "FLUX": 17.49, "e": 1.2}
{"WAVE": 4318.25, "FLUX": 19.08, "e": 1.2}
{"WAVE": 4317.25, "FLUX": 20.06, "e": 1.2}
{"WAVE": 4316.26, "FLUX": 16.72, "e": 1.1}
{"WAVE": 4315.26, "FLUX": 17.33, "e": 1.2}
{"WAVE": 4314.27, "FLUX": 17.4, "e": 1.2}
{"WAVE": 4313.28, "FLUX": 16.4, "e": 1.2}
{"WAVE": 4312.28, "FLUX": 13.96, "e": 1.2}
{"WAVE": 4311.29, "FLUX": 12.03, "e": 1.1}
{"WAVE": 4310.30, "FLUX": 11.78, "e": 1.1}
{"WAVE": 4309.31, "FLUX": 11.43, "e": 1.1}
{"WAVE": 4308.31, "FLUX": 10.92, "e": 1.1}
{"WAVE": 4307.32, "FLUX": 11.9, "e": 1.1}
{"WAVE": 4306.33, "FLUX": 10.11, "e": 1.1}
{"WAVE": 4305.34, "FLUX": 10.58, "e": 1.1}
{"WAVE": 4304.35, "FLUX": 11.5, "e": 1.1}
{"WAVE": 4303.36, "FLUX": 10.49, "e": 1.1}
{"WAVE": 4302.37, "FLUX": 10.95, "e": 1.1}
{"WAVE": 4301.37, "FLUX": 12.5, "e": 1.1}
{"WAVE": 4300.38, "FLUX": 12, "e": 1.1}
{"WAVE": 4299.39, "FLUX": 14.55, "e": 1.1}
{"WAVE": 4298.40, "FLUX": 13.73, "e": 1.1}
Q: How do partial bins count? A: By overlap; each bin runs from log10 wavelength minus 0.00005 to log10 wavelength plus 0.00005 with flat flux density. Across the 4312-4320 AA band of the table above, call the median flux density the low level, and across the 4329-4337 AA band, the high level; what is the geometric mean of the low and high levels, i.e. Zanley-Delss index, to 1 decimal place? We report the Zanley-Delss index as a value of 18.3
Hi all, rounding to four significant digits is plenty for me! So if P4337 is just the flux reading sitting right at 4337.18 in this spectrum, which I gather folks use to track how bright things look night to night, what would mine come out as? 18.01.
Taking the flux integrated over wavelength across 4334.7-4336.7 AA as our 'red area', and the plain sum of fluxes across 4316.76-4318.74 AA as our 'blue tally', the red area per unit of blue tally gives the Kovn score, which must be 0.94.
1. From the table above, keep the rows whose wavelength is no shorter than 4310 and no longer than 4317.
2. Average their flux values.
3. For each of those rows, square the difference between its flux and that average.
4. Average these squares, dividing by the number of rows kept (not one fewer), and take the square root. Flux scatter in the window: 2.3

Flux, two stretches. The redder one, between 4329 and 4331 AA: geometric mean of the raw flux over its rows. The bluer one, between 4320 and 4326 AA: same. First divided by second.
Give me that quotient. 1.2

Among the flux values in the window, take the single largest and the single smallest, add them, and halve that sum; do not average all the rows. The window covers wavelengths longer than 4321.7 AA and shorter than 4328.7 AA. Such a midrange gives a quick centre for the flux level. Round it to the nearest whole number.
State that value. 17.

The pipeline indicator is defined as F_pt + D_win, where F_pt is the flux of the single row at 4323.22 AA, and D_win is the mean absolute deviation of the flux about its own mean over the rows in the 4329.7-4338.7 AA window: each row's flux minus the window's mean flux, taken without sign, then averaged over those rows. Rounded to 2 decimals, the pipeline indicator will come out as 17.18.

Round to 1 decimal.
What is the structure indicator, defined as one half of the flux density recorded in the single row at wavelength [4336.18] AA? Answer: 9.0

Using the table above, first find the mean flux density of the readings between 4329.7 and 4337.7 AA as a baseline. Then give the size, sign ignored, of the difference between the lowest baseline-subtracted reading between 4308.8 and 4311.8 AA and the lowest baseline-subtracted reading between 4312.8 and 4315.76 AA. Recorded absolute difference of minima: 4.97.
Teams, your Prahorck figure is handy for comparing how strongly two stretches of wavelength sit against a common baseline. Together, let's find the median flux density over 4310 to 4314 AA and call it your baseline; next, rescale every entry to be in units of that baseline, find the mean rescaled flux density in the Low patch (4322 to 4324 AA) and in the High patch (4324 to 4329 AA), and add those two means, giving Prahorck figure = 2.55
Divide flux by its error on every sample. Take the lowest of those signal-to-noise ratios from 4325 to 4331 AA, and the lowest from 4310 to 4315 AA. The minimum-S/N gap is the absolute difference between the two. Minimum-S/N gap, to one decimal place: 2.2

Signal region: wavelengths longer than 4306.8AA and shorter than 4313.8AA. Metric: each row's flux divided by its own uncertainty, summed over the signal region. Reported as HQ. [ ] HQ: 78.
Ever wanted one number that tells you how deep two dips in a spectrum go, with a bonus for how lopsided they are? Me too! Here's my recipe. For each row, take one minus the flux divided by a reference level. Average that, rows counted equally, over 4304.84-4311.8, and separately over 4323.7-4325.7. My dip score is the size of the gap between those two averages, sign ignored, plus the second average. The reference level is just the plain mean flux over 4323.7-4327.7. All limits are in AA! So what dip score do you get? 0.31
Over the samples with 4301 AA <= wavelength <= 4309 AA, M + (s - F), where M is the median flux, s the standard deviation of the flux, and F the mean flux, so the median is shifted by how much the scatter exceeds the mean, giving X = 0.6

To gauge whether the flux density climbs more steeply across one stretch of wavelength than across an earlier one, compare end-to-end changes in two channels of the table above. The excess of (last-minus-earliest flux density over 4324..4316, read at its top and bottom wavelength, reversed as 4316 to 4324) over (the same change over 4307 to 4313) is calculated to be -2.9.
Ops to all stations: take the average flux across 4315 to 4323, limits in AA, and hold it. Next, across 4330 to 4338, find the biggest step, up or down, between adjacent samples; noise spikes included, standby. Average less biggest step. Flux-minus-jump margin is 13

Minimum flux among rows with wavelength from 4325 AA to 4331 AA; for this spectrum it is 15.49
